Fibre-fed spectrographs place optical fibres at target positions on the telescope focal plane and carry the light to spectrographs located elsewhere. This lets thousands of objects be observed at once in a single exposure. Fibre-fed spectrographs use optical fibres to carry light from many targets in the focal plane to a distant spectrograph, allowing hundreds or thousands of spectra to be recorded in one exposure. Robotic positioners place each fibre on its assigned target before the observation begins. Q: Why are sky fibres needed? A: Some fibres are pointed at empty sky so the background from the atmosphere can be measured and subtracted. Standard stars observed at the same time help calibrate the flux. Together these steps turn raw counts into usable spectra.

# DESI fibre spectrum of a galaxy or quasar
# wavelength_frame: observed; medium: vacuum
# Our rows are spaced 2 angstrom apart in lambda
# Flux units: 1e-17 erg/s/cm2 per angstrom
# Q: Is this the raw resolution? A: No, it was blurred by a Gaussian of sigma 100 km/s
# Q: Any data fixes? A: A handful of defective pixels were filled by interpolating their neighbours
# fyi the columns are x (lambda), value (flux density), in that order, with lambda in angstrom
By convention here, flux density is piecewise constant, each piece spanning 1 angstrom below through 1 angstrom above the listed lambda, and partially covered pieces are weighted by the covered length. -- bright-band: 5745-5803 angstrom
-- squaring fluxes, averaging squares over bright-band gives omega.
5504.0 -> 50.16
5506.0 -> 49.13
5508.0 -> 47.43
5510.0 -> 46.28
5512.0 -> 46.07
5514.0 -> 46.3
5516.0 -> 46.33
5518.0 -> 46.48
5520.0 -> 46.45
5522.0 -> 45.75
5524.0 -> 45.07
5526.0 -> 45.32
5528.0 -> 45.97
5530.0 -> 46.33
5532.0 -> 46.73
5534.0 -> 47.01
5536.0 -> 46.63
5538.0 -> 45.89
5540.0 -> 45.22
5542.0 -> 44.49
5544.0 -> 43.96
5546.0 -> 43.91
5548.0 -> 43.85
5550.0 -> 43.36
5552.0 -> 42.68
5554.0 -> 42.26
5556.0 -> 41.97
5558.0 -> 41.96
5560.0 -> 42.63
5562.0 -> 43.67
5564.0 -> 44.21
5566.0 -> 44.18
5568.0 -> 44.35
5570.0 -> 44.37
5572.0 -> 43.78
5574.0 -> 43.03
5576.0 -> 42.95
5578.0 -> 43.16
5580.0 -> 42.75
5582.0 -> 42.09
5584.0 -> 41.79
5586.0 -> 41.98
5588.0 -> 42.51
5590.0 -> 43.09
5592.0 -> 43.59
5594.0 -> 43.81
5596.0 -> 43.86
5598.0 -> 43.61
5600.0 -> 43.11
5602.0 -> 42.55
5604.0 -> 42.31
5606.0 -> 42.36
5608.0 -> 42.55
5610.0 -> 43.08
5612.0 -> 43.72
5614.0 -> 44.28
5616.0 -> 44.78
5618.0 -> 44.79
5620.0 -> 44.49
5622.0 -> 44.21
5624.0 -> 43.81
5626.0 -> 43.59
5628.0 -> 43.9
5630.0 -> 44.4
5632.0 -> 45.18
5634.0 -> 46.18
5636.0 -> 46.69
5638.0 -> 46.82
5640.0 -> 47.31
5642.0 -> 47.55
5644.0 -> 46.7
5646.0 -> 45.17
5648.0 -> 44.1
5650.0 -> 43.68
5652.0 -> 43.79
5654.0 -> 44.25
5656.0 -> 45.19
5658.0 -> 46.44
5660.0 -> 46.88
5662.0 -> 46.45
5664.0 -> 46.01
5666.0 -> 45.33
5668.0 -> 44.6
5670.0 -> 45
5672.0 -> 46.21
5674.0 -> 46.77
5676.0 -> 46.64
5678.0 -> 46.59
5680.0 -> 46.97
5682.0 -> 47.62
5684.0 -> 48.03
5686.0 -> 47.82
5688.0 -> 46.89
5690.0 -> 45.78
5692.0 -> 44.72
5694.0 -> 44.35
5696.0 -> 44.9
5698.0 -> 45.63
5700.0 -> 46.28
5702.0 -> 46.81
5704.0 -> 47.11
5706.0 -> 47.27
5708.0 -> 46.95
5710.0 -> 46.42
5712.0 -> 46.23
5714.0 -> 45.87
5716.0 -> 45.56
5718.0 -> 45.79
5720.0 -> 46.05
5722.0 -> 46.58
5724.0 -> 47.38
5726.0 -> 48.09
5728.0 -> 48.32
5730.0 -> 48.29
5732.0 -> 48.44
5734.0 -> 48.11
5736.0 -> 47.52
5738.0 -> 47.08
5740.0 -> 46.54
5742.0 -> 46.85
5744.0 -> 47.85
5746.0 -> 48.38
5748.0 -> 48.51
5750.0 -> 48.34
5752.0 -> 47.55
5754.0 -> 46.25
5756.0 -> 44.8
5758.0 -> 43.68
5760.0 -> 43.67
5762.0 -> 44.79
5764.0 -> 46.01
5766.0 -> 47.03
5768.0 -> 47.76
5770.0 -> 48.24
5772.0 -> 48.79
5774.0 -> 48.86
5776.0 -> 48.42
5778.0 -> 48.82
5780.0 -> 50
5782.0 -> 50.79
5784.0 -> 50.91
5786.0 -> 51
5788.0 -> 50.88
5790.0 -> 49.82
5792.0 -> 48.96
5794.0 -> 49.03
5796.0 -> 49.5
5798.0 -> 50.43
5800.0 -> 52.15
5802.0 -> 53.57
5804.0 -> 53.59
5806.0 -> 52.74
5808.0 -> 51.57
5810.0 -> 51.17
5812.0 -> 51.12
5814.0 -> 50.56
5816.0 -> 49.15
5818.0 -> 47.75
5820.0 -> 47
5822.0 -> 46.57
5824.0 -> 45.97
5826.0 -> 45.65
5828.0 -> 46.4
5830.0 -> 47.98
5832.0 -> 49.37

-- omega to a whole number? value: 2359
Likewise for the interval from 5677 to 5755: 2202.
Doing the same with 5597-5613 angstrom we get 1842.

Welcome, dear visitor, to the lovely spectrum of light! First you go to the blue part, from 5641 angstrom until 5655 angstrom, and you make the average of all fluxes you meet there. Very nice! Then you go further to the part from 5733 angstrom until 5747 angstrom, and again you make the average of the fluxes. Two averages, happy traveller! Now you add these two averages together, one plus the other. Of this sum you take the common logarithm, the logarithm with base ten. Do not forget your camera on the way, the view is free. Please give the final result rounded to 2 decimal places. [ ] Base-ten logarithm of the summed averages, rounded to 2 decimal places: 1.97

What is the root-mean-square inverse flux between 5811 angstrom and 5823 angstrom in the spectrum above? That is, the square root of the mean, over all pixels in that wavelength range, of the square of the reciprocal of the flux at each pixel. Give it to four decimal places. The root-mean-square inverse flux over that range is 0.0206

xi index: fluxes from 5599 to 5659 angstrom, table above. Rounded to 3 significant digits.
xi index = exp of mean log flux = 44.5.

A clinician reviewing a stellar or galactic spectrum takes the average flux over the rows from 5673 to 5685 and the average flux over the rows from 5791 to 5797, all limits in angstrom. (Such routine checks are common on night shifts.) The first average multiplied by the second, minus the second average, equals 2267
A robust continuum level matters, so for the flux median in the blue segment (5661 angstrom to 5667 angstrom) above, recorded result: 46.0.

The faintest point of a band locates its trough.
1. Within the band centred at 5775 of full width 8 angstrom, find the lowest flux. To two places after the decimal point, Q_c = 48.42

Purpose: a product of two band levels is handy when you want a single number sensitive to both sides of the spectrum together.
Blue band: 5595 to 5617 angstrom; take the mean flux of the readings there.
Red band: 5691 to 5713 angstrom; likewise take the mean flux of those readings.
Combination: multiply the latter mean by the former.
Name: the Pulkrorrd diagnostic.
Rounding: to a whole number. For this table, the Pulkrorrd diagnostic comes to 1994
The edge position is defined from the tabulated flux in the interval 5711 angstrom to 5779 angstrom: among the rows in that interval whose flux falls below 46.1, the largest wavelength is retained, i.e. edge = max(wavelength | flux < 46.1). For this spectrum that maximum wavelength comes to 5764.0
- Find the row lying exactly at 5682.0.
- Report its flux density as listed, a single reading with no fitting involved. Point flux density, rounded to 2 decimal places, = 47.62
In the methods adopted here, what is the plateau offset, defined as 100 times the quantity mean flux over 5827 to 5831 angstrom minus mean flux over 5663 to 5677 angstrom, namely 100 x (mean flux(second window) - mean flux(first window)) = 140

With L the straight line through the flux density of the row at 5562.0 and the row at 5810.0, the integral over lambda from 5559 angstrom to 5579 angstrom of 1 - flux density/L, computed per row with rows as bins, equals 0.11 angstrom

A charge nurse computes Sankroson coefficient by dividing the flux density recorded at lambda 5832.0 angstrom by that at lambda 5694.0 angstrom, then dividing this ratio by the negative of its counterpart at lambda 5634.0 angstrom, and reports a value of -0.0241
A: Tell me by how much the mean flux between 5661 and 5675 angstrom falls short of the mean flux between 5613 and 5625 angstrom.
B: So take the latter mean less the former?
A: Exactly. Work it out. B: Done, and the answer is -1.4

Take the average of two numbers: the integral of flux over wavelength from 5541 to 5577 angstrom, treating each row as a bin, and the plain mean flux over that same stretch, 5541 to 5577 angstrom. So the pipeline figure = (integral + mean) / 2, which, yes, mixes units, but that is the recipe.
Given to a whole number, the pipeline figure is 803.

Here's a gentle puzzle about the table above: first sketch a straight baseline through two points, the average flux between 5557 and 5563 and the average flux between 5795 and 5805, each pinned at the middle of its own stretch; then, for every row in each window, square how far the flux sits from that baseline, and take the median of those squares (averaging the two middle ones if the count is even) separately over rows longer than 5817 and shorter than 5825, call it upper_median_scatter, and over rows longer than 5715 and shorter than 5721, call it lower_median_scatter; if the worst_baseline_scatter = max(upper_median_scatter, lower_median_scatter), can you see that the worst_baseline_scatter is 34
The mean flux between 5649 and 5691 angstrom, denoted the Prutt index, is 46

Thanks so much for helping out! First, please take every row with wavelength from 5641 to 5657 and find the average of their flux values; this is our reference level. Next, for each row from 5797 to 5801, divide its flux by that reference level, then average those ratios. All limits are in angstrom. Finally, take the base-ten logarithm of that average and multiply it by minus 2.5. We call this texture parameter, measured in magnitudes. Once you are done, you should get -0.141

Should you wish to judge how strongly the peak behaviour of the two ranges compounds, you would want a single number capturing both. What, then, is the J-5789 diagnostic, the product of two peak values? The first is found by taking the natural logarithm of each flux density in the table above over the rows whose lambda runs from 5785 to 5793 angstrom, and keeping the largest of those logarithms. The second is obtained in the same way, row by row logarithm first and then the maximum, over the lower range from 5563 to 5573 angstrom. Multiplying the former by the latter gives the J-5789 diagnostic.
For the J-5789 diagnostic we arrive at 14.9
